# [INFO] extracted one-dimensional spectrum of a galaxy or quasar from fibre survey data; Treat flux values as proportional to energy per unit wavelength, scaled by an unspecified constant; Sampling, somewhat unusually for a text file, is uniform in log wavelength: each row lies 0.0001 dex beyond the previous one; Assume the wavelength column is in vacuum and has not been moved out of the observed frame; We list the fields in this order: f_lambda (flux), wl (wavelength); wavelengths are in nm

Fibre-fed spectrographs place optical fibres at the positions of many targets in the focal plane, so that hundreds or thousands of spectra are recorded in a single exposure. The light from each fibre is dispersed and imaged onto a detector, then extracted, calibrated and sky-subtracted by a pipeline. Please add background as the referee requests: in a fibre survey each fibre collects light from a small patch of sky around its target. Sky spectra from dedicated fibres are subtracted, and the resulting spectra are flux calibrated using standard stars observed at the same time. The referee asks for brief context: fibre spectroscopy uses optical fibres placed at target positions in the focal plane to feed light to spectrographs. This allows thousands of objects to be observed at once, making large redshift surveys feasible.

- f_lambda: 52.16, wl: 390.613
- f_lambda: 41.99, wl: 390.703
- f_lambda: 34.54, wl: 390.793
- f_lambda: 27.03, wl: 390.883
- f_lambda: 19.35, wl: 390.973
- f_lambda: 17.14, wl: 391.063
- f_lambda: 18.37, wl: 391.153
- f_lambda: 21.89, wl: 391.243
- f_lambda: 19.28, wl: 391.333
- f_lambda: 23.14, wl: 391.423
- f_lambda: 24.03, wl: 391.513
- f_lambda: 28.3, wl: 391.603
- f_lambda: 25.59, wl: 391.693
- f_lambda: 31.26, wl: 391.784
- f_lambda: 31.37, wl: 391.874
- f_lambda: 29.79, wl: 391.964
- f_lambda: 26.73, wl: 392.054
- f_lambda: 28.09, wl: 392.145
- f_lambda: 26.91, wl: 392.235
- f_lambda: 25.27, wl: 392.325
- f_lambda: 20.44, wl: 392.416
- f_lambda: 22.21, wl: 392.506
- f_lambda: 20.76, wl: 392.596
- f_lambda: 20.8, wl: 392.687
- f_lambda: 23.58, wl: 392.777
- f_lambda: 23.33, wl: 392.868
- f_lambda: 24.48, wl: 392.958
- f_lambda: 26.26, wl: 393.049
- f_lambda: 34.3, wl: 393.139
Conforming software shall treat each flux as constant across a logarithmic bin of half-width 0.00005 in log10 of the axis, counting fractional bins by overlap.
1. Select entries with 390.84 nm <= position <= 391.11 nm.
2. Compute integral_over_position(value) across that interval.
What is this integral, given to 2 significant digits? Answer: 5.7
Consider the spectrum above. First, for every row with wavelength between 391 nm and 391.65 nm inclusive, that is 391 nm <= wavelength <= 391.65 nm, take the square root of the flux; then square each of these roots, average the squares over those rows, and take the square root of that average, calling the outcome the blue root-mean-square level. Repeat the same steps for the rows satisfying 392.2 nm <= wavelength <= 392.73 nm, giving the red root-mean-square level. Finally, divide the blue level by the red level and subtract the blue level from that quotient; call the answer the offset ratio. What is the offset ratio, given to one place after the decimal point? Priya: -3.7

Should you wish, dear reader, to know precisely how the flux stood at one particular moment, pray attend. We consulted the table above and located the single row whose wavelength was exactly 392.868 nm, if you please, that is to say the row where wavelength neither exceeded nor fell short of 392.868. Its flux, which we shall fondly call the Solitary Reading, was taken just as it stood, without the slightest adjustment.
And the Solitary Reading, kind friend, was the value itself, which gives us 23.33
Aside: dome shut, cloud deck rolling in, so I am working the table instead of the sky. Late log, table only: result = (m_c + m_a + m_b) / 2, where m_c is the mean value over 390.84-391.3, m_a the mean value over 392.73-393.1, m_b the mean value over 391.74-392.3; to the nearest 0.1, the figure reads 37.1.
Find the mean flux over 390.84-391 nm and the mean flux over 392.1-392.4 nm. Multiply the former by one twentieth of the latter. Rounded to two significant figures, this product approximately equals 31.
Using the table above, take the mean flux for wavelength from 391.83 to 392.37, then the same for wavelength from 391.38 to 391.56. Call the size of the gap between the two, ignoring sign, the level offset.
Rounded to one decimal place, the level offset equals 4.4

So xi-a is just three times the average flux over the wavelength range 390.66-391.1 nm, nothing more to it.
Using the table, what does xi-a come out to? 84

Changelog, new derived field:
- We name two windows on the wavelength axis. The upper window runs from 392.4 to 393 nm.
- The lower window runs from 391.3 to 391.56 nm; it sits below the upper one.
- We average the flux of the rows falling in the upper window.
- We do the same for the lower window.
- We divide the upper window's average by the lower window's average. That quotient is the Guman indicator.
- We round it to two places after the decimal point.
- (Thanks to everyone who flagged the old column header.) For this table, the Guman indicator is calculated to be 1.00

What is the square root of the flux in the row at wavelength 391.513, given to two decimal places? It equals 4.90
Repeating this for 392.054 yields 5.17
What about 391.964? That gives 5.46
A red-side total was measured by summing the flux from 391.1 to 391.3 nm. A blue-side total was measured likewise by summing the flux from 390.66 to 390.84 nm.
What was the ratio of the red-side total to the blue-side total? 0.53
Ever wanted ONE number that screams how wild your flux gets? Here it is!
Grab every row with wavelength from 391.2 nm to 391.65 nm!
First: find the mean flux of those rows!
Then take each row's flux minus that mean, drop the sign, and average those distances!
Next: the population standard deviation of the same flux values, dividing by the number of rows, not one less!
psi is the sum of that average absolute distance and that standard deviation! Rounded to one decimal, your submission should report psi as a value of 5.2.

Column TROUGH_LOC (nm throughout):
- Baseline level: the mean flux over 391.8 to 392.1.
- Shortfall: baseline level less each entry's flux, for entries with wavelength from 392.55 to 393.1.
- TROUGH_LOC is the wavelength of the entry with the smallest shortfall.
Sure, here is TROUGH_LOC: 393.049 nm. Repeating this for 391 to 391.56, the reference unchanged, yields 391.513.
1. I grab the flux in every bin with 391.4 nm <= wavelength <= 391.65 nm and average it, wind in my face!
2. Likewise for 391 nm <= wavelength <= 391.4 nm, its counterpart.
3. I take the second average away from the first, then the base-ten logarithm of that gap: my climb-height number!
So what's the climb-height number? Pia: 0.78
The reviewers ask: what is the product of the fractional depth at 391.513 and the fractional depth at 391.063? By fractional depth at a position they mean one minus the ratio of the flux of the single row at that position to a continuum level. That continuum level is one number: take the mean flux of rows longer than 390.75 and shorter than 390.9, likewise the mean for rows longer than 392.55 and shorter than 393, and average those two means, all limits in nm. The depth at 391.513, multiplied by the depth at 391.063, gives 0.04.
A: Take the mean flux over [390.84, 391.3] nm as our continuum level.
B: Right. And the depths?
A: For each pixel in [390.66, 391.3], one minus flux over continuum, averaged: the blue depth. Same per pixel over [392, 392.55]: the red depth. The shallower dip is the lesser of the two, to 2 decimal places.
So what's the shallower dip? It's -0.24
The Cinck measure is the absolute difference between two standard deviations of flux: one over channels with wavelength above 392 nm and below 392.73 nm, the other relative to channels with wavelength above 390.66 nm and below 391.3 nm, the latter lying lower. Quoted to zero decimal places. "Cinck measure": 6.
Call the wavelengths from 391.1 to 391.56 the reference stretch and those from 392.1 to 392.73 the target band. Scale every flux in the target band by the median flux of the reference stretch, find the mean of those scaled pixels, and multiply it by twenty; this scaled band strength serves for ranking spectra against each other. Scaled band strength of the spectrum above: 21.5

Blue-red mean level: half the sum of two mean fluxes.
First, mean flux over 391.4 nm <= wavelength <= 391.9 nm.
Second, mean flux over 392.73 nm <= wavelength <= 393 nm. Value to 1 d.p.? 25.5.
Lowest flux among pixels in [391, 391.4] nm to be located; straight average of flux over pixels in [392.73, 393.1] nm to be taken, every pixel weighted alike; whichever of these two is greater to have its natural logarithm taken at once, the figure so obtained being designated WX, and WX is 3.20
